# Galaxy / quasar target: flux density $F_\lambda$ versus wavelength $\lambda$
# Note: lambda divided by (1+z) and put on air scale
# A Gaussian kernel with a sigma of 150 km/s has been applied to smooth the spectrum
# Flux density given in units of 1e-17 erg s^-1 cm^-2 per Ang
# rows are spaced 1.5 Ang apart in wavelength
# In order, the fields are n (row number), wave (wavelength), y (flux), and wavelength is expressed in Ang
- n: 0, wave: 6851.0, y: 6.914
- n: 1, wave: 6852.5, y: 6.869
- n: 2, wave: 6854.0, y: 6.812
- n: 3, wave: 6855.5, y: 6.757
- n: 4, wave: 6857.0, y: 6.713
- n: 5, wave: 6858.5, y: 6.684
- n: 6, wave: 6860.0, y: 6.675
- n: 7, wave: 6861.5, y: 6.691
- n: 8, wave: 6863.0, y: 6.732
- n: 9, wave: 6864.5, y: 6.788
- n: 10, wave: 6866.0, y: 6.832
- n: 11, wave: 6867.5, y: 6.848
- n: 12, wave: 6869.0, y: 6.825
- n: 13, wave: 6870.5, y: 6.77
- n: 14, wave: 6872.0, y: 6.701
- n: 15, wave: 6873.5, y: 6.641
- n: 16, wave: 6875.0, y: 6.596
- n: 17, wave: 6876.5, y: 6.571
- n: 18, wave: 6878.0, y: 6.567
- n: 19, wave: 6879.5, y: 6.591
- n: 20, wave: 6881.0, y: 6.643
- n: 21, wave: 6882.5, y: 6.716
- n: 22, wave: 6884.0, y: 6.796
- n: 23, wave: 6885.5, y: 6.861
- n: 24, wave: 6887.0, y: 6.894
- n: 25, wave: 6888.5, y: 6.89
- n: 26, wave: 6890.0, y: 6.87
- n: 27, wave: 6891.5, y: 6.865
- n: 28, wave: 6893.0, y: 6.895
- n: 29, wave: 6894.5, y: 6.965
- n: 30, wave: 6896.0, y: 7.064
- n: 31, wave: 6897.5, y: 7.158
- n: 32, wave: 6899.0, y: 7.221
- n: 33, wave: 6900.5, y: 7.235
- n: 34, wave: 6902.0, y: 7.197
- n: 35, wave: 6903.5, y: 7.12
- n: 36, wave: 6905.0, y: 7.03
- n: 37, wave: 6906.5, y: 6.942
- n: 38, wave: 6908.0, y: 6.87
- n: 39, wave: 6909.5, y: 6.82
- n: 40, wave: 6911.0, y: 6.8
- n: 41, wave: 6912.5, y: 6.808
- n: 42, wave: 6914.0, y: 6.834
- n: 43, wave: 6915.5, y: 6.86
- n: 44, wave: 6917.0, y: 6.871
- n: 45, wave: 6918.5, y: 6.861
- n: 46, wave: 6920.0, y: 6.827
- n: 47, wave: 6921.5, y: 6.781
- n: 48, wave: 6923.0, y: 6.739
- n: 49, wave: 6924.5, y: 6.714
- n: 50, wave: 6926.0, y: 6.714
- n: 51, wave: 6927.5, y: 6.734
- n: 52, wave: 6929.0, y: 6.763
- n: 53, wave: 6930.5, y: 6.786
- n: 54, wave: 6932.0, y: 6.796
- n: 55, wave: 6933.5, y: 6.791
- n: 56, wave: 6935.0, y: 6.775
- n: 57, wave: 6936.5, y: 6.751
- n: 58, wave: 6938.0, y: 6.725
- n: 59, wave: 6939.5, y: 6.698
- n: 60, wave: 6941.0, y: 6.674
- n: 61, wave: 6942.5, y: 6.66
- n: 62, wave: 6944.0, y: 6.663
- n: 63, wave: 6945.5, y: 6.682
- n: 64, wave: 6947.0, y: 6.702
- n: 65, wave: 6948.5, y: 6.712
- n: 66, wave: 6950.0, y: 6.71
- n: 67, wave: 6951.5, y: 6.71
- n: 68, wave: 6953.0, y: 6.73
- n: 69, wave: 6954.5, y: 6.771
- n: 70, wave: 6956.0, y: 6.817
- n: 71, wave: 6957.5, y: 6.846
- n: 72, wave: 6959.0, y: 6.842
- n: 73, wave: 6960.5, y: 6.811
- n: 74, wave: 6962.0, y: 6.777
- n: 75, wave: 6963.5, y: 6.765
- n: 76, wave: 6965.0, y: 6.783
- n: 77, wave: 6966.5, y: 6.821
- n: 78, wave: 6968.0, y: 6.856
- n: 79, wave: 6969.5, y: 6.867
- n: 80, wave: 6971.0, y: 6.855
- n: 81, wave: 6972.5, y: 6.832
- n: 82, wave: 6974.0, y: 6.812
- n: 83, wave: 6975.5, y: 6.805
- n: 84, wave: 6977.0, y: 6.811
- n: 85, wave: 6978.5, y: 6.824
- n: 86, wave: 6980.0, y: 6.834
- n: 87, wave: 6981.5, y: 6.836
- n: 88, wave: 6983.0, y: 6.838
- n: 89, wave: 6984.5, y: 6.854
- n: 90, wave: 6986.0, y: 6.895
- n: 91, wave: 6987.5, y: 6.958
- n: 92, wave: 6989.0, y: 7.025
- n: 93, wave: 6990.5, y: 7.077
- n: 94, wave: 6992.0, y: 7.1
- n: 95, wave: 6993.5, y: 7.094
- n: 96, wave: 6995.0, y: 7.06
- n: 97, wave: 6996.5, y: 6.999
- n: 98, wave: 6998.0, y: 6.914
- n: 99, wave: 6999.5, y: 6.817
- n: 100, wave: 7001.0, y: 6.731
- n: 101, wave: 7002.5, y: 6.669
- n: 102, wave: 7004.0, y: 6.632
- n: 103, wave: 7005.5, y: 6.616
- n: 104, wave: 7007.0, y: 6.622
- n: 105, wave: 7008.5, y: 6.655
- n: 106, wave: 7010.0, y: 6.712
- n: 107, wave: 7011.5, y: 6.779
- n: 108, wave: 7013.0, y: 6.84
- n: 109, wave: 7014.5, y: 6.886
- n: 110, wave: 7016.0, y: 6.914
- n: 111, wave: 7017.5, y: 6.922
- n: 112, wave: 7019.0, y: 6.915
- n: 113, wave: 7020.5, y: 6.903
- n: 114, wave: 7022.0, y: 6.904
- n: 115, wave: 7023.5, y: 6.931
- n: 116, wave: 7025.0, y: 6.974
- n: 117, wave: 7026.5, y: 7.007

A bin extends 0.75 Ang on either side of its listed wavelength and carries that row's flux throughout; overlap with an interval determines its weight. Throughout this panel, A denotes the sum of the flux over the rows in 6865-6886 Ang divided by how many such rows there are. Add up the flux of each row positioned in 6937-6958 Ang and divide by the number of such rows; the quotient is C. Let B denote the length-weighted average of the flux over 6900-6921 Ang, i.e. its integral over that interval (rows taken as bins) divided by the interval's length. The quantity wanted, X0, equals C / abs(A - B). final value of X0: 31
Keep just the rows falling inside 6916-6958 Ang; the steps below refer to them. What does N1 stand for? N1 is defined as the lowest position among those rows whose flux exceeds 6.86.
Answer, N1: 6917.0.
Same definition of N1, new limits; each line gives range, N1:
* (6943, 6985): 6969.5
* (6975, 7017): 6986.0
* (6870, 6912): 6885.5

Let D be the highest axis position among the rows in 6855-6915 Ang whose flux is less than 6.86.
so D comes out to 6914.0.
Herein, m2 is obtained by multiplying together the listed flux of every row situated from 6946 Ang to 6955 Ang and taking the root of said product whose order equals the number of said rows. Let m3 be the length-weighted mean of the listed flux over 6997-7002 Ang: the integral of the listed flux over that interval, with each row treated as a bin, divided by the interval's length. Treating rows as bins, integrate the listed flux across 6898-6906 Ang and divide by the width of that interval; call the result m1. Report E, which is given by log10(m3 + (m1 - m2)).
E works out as 0.861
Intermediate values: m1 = 7.15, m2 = 6.72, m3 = 6.82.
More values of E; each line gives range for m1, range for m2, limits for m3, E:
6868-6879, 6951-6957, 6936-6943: 0.820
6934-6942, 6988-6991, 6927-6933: 0.809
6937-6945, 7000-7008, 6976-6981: 0.836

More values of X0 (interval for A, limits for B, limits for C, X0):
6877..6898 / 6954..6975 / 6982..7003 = 309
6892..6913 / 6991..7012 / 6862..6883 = 35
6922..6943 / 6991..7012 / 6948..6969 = 84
